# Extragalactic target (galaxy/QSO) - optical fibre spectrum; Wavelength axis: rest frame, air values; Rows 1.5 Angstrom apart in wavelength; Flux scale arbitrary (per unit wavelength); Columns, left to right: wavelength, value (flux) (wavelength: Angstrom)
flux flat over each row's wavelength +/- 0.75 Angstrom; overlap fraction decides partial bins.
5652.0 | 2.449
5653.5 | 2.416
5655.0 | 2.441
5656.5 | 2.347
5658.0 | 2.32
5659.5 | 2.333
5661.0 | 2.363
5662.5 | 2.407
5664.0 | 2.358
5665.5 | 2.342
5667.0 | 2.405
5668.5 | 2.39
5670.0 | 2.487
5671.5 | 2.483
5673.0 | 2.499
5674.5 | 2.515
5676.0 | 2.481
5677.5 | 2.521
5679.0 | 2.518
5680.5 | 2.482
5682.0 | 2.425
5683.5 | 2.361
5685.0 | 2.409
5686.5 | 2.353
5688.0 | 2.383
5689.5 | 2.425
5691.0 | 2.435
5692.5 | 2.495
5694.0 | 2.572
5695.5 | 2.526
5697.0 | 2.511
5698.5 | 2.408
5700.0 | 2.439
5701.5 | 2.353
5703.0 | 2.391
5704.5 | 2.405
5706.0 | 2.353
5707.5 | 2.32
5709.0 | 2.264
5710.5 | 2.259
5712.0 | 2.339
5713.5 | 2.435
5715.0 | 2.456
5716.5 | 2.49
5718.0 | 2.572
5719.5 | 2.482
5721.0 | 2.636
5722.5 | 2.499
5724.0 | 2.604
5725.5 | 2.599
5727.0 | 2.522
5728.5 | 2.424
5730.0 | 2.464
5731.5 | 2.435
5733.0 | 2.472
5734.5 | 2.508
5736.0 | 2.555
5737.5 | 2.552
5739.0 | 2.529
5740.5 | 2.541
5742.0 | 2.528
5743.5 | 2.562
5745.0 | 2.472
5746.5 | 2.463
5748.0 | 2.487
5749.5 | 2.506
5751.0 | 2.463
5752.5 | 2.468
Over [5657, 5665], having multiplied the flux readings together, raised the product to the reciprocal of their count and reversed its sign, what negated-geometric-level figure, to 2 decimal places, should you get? -2.36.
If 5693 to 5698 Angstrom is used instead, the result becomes -2.54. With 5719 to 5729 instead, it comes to -2.54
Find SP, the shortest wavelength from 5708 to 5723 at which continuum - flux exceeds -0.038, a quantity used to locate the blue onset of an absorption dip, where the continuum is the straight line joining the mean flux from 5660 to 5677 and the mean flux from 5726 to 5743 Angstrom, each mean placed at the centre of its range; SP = 5709.0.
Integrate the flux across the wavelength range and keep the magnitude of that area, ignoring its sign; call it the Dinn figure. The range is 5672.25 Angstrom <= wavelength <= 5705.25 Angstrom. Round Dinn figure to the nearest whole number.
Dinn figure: 81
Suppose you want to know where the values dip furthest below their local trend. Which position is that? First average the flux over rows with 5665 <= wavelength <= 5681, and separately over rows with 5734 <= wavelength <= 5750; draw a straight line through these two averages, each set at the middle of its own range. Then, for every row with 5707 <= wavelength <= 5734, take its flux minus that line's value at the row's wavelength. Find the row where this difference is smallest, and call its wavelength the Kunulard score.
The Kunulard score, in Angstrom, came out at 5710.5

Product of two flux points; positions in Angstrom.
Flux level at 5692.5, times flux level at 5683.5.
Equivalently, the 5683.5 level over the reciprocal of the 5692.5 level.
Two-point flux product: 5.89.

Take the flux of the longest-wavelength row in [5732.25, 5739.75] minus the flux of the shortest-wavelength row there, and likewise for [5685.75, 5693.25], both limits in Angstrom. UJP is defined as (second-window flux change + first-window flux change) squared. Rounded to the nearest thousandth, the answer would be 0.040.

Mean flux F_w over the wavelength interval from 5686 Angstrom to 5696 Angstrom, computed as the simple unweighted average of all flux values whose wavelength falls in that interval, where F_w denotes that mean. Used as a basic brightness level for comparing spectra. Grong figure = 2.46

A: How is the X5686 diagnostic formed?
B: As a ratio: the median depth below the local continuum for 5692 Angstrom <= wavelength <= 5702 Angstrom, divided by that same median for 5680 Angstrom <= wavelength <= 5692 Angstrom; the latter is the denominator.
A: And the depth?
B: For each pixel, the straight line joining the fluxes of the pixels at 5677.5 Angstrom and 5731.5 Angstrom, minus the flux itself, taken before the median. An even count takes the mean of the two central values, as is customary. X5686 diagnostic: 0.0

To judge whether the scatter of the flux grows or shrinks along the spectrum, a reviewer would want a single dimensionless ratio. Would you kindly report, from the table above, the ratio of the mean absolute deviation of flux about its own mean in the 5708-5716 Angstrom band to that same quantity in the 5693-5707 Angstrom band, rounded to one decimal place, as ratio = 1.2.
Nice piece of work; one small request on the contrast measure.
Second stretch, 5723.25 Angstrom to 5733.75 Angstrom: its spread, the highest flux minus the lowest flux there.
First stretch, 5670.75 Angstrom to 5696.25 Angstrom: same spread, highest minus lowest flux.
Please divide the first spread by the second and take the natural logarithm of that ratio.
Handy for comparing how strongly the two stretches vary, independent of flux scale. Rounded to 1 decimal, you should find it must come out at 0.2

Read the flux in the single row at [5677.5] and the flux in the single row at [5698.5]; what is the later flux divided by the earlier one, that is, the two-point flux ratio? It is 0.955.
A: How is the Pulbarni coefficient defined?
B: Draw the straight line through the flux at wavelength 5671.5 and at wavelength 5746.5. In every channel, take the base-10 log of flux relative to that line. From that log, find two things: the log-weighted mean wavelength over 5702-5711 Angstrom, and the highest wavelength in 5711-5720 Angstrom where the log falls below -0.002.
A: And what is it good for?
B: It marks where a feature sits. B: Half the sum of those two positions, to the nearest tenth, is 5711.4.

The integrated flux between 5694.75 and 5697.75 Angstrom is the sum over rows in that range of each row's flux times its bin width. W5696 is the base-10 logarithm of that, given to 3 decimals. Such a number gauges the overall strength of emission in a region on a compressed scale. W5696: 0.878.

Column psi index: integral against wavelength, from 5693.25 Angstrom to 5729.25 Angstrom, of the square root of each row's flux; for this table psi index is 56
